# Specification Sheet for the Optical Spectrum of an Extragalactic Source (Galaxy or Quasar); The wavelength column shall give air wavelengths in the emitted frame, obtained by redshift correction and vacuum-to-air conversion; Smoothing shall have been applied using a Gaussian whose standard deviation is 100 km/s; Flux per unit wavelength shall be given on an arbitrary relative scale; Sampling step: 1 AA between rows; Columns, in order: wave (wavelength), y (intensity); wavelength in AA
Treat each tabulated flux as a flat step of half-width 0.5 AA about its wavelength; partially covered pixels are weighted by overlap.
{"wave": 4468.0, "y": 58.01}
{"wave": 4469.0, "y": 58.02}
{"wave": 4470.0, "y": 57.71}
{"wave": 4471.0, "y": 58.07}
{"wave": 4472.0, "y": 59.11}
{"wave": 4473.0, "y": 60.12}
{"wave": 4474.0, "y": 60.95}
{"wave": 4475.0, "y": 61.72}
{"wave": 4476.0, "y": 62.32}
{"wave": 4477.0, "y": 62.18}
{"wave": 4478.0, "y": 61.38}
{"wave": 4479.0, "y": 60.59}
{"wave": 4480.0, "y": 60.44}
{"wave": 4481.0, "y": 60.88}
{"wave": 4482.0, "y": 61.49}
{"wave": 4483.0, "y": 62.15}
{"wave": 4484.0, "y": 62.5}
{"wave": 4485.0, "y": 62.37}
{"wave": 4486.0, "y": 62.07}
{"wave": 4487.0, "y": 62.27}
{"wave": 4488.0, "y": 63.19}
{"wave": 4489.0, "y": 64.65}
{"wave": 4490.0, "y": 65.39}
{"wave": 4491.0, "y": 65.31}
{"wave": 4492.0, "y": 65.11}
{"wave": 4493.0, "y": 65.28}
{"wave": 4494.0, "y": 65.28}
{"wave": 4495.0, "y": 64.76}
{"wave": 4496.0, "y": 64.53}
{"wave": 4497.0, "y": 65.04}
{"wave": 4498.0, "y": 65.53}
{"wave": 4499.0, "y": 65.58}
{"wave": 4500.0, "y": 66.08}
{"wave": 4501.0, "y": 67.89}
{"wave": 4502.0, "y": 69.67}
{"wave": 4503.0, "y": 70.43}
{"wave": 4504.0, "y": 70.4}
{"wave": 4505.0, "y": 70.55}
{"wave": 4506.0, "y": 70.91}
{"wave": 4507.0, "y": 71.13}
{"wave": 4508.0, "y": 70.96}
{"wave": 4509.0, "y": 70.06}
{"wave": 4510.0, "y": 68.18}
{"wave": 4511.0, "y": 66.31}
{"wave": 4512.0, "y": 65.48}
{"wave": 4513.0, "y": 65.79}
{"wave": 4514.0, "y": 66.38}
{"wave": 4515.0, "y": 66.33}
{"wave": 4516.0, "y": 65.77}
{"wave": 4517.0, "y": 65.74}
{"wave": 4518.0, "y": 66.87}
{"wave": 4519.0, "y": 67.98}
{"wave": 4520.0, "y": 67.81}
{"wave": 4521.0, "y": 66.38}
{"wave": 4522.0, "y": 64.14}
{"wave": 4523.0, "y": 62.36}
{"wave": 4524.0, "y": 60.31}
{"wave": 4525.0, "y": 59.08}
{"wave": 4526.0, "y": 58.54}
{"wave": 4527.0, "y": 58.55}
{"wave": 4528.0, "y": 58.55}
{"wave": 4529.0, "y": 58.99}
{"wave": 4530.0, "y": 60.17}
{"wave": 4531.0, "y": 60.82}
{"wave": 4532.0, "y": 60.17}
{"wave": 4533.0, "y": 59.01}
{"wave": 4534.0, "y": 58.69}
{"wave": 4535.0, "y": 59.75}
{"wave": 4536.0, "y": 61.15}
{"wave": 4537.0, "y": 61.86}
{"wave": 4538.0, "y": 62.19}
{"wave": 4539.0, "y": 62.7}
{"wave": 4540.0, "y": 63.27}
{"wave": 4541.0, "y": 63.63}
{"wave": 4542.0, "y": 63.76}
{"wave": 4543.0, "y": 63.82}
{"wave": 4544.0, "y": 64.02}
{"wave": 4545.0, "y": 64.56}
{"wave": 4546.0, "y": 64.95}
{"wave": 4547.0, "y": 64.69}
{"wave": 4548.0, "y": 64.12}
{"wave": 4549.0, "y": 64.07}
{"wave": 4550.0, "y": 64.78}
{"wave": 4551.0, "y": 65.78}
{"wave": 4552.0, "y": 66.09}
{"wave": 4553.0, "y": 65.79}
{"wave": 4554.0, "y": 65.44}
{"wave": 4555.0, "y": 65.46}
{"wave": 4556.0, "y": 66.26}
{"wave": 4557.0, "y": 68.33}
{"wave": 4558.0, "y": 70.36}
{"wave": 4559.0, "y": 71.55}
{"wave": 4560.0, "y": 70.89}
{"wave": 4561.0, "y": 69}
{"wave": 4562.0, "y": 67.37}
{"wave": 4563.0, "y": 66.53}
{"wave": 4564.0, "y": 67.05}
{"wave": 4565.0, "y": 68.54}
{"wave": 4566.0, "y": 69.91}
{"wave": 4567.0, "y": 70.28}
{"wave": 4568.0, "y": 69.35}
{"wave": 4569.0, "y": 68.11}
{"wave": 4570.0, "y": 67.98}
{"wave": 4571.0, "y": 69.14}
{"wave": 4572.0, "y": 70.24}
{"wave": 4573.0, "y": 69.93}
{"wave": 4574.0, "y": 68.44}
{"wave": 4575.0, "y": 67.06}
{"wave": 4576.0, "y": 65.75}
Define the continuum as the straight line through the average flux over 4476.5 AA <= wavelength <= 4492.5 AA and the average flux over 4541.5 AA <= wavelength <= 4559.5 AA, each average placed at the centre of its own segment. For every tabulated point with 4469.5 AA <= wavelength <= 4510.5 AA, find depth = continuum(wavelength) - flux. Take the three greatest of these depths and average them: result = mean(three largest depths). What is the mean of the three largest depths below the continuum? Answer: 4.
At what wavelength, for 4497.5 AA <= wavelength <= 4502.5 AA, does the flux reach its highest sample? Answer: 4502.0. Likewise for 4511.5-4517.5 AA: 4514.0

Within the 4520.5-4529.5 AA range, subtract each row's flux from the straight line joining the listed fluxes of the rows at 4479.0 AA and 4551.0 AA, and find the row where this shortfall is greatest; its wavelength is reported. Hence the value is 4528.0 AA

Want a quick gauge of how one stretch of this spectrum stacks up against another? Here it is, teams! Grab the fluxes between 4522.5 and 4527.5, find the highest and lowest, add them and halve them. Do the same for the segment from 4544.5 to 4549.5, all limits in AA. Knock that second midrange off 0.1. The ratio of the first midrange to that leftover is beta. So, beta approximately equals -0.94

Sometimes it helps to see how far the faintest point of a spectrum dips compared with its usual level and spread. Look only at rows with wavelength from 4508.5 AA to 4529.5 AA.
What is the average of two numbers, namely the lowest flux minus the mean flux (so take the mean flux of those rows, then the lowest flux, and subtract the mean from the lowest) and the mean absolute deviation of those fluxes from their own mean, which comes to -1.26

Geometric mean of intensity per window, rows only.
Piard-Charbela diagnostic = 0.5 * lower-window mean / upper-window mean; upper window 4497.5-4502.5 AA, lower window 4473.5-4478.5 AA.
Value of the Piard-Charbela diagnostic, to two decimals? 0.46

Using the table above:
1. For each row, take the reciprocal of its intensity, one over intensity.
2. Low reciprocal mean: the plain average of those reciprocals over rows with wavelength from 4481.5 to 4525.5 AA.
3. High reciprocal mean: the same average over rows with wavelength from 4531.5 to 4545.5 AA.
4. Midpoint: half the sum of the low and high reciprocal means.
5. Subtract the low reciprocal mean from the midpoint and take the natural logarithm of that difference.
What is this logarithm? -7.7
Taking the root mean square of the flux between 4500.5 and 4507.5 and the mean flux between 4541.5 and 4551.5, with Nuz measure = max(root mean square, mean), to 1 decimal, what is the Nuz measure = 70.1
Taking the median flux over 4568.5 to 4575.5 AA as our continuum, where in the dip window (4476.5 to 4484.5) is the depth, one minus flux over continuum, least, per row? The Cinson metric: 4484.0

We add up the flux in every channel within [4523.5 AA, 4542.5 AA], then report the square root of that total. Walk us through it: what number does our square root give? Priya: 33.9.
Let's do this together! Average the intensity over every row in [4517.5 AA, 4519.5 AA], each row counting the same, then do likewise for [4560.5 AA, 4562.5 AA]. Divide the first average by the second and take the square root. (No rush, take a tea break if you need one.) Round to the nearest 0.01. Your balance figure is 0.99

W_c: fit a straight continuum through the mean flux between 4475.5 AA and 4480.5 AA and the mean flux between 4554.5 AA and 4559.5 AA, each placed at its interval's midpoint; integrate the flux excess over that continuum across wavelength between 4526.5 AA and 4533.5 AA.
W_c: -46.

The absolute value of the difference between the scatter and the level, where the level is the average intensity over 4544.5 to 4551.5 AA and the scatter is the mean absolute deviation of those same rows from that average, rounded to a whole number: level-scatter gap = 64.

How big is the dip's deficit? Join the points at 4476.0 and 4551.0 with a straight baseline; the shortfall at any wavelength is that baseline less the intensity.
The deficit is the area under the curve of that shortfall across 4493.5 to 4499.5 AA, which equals -11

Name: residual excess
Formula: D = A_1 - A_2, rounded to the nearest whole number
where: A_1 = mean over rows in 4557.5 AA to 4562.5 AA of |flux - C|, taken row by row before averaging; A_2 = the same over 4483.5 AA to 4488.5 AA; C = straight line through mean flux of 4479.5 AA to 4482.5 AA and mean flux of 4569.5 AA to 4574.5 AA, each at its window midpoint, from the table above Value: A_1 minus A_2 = 1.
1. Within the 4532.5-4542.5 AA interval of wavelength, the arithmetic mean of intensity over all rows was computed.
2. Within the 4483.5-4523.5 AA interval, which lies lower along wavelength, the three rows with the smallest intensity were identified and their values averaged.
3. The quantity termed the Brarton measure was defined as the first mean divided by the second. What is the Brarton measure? 0.99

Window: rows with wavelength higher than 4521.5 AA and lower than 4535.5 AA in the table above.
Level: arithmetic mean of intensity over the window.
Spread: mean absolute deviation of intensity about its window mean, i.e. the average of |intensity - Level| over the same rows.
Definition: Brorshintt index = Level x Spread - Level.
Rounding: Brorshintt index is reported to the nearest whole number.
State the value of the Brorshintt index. 11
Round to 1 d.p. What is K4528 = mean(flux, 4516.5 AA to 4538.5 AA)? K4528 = 61.8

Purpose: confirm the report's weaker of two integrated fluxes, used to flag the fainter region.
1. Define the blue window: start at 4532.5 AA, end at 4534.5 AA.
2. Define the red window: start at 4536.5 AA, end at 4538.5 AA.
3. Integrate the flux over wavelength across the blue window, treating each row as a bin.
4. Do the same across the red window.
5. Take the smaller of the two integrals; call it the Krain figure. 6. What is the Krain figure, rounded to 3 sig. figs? 118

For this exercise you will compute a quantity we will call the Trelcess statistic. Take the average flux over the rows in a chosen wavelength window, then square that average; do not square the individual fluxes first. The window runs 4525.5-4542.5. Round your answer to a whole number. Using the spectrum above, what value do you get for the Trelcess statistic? 3684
